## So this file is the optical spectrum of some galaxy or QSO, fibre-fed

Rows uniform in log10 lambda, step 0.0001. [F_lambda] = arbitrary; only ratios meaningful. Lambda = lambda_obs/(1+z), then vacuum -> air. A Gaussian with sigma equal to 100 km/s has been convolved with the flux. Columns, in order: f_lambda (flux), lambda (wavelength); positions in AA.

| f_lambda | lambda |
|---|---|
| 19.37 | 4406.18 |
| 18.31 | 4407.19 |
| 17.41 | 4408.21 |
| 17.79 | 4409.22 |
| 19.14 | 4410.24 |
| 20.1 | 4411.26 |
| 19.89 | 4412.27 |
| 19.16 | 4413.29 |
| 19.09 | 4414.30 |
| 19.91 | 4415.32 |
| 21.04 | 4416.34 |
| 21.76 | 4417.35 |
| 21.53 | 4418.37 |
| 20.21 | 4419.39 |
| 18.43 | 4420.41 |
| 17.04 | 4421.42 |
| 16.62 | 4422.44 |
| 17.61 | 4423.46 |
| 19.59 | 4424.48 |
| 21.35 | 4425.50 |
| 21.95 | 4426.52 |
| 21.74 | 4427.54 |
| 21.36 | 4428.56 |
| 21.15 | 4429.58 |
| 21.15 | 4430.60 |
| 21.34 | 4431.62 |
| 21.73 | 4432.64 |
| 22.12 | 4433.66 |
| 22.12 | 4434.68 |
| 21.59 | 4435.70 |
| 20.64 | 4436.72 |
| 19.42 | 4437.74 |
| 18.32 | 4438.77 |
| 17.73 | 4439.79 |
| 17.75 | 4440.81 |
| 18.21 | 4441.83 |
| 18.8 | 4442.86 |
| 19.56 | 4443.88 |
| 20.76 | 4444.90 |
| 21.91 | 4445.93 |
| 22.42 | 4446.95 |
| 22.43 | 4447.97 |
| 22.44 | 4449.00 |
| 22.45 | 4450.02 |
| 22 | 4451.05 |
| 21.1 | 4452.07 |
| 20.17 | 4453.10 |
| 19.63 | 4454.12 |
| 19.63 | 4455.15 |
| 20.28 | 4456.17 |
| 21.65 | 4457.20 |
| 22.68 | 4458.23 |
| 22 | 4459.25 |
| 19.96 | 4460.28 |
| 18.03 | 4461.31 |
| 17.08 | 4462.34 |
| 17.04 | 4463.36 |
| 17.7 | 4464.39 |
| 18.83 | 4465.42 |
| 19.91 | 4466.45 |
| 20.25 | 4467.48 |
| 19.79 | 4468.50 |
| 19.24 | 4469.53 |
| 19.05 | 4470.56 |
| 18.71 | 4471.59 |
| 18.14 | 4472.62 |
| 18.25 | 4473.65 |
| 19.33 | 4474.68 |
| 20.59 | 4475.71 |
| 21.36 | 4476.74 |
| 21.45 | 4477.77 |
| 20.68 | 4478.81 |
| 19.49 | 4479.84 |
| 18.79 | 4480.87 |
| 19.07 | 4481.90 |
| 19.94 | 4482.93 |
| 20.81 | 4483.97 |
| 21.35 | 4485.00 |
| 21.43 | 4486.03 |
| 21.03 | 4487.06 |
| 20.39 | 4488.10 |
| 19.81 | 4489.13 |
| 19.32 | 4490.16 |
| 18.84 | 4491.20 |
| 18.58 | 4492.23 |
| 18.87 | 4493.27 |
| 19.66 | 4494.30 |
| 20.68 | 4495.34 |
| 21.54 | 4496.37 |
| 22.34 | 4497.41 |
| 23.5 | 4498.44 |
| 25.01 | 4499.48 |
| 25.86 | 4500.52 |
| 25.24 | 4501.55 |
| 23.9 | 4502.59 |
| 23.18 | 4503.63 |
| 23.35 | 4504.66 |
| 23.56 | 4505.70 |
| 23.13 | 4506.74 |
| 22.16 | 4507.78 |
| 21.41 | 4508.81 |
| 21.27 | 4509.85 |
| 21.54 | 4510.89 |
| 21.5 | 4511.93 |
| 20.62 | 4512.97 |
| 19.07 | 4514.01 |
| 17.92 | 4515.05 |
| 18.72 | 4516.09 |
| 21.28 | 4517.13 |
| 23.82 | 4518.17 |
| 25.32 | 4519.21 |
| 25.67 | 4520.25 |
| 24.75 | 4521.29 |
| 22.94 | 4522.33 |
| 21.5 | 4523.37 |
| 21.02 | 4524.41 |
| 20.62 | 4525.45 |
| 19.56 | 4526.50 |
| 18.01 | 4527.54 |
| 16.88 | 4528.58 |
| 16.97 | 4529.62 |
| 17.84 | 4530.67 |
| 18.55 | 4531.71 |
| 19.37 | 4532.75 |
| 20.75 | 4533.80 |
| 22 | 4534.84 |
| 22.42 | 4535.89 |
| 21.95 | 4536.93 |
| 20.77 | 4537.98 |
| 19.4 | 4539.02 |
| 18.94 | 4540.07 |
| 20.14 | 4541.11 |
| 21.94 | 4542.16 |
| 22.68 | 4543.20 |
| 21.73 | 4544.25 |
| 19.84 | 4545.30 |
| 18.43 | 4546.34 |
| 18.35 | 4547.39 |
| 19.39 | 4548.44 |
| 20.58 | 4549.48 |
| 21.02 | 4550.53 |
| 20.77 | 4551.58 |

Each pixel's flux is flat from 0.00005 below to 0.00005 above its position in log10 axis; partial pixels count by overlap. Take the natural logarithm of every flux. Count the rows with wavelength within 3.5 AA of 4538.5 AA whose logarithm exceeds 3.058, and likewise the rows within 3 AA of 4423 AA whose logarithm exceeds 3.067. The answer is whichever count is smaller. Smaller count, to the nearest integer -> 0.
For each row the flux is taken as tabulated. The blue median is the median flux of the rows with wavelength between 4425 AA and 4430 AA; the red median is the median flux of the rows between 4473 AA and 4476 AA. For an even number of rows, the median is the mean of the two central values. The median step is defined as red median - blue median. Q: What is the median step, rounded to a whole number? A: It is -2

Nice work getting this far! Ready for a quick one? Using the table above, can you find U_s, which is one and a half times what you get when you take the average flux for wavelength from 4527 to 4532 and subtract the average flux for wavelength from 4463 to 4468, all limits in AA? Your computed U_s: -2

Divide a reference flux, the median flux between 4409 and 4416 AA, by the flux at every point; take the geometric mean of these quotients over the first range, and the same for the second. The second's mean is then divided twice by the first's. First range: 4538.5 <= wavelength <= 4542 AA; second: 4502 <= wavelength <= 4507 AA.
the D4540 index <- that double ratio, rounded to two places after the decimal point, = 0.85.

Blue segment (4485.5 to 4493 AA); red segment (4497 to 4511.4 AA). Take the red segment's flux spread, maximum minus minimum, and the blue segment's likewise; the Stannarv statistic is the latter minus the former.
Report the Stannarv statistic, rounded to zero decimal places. -2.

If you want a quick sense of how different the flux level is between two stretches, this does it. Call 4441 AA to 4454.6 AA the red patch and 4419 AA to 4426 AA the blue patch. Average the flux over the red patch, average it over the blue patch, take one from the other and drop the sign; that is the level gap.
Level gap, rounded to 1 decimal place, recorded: 2.2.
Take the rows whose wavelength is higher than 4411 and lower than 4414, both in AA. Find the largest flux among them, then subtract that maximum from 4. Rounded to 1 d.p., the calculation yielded -16.1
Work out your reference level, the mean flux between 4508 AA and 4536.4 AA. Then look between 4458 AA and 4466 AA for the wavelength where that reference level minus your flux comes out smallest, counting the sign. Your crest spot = 4458.23 AA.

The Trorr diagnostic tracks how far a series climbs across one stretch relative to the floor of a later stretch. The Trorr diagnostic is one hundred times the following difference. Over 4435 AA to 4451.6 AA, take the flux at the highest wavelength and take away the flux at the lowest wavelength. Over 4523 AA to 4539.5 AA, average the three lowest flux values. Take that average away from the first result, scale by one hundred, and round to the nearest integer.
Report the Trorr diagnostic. -1682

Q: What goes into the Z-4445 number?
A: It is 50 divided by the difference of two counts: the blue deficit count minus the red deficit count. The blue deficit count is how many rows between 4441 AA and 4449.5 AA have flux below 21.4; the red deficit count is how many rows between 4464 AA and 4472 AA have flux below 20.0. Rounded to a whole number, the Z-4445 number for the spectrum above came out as -17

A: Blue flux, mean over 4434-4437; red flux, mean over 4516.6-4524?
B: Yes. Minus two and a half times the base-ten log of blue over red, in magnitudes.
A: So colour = 0.10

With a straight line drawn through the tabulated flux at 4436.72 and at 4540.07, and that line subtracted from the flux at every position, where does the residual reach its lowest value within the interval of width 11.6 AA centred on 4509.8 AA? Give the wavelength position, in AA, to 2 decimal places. 4515.05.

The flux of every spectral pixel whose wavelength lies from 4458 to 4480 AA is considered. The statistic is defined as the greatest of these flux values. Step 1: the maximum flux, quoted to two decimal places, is 22.68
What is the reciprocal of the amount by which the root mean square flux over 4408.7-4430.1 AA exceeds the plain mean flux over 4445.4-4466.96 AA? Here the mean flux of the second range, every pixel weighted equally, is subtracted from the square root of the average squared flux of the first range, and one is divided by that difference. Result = -1.8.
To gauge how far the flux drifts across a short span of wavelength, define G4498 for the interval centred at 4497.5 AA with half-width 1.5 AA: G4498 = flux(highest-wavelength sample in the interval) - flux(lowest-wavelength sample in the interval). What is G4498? 2.0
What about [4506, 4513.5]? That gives -2.5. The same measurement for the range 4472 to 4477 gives 3.2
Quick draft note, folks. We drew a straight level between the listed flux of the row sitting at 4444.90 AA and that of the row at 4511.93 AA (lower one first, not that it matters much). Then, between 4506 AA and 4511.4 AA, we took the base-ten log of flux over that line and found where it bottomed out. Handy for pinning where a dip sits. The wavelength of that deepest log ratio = 4509.85 AA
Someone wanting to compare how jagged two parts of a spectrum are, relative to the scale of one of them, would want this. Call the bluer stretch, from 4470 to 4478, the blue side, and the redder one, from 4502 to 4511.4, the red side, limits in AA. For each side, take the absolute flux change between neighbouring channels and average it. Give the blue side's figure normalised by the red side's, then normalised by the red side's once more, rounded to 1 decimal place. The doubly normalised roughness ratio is 2.9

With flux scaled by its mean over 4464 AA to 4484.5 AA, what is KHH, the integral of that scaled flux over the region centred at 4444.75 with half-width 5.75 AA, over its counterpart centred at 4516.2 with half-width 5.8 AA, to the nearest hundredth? 0.92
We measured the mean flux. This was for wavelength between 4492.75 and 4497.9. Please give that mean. 20.6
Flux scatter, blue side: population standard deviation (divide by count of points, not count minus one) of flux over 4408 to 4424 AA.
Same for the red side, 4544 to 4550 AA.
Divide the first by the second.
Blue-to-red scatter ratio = 1.3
